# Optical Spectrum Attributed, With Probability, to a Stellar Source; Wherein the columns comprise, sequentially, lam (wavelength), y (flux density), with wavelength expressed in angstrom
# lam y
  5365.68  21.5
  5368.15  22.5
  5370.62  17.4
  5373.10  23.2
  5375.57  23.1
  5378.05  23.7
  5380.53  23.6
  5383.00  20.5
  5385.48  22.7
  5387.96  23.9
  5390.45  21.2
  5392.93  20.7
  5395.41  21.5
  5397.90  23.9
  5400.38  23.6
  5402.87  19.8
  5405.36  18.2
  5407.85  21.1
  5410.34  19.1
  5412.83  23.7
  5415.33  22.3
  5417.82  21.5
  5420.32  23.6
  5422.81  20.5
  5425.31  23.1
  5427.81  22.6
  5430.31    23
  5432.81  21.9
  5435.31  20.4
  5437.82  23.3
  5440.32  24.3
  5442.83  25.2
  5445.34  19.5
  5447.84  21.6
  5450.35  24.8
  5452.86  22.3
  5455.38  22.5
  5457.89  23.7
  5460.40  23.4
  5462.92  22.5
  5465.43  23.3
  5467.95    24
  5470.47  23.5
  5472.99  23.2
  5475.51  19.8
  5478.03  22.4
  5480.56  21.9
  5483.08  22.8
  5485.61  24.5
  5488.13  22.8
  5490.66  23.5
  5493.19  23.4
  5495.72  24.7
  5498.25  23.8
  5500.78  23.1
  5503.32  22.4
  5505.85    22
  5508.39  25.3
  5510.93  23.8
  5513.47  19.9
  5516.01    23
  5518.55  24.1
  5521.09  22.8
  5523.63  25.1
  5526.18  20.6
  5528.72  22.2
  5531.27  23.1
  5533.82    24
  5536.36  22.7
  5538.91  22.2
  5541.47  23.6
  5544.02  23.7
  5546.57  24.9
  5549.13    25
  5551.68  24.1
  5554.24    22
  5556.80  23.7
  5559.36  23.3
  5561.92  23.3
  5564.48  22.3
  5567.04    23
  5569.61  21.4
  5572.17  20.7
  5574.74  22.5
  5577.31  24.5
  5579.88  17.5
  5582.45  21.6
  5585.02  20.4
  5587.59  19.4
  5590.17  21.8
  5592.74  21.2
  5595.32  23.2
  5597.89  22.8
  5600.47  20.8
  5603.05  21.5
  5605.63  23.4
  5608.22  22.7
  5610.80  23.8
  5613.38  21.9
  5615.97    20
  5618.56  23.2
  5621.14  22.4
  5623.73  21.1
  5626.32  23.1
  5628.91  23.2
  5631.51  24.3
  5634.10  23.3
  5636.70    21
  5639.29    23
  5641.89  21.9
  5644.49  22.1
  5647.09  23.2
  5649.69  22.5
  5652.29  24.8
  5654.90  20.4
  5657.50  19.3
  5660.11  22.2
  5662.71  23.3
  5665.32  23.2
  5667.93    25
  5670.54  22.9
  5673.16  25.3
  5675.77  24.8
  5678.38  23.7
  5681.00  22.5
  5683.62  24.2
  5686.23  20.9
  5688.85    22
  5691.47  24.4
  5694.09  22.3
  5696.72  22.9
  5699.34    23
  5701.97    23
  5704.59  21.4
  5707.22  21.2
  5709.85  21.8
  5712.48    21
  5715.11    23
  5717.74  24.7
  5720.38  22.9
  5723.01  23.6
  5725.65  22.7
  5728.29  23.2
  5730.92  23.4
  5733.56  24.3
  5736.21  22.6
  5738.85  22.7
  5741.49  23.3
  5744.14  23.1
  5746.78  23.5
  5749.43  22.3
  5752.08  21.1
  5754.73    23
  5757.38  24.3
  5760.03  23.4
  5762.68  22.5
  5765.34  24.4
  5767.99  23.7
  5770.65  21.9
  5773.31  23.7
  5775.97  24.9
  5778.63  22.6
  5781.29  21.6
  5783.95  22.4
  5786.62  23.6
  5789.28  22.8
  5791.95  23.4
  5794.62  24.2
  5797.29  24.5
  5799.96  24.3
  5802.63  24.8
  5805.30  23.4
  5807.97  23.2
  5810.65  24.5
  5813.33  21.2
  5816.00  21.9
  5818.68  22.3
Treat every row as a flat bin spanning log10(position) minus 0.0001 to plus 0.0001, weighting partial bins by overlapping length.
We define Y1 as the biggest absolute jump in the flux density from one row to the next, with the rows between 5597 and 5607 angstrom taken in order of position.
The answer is 2.0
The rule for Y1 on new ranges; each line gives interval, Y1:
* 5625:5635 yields 1.1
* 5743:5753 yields 1.2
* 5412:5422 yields 2.1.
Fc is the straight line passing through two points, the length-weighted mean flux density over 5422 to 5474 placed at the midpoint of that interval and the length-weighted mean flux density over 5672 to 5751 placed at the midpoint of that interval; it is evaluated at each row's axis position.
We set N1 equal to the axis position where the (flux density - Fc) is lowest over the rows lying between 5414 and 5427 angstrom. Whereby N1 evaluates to 5422.81 angstrom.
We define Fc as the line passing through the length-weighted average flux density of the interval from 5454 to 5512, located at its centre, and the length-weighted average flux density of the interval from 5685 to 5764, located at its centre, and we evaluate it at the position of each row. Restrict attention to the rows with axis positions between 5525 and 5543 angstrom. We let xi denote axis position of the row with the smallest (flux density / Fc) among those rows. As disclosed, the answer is 5526.18 angstrom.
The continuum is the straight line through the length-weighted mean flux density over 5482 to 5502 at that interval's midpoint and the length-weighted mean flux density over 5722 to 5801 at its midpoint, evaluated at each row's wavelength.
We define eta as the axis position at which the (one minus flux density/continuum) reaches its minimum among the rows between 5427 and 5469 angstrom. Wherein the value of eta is 5442.83 angstrom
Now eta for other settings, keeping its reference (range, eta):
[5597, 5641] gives 5631.51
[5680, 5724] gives 5717.74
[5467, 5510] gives 5508.39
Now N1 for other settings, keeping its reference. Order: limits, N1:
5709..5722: 5712.48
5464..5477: 5475.51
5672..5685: 5681.00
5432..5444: 5435.31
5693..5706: 5704.59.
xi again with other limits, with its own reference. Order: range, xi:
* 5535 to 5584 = 5579.88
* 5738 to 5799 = 5752.08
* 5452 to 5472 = 5452.86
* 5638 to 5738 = 5657.50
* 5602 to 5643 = 5615.97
